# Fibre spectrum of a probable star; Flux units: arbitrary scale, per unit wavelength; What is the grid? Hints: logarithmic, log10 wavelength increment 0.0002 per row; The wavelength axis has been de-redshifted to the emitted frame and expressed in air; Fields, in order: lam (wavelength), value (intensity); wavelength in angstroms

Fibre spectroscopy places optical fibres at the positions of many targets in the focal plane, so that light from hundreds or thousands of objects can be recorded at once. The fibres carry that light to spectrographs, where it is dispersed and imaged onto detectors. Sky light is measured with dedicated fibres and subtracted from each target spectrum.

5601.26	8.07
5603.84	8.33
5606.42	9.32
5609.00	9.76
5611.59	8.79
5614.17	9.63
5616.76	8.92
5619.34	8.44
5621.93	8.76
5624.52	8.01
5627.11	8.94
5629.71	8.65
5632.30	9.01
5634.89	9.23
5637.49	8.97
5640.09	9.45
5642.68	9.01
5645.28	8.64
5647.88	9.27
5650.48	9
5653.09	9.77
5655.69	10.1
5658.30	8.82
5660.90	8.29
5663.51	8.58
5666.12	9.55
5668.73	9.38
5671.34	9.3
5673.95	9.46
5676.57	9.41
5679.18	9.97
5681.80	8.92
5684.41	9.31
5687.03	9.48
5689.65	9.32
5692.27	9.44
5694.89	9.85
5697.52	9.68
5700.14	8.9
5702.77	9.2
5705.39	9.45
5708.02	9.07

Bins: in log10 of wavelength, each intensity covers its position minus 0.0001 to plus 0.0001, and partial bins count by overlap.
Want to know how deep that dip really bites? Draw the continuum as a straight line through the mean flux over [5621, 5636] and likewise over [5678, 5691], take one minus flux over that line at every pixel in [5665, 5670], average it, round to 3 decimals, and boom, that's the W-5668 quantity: -0.028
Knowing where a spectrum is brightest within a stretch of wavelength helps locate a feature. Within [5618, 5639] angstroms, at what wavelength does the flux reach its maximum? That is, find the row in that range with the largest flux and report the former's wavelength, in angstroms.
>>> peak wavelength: 5634.89 angstroms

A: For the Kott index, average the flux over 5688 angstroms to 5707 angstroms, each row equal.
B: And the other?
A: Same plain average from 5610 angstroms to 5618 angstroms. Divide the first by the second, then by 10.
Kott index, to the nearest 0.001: 0.103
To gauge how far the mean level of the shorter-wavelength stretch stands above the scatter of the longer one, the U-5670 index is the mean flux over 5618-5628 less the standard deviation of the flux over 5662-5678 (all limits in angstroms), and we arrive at 8.2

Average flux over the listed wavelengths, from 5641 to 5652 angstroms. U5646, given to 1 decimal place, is 9.0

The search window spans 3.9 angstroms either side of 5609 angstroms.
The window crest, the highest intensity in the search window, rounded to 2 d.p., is 9.76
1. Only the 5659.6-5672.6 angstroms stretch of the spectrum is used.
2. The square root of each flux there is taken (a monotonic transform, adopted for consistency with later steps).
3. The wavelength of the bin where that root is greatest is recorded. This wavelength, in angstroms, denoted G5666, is 5666.12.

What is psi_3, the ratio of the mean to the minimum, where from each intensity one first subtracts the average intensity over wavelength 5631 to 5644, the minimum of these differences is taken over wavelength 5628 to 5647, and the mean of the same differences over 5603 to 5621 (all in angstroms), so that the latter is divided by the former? 0.2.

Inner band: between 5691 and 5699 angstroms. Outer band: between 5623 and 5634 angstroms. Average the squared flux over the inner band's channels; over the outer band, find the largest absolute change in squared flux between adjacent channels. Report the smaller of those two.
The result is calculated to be 15.8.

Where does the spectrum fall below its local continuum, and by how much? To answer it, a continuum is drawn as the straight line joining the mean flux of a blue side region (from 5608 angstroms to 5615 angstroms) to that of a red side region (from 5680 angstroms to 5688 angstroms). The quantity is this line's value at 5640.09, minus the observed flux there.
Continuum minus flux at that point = -0.12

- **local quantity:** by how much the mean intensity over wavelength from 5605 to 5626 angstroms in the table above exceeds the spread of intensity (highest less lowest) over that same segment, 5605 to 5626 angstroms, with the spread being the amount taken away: 7.20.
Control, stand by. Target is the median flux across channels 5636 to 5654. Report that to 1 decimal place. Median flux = 9.0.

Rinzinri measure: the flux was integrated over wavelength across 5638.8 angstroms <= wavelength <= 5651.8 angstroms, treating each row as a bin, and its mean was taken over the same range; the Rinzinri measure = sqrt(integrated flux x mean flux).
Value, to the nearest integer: 33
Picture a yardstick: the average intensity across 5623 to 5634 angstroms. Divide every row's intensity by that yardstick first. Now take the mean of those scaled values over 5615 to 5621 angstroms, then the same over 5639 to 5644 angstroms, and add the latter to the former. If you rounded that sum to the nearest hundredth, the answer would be 2.07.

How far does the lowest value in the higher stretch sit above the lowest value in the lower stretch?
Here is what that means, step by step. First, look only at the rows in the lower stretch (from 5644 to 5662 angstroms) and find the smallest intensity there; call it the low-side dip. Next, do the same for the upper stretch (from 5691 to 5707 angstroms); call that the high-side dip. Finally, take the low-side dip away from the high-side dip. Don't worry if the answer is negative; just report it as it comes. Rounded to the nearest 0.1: 0.6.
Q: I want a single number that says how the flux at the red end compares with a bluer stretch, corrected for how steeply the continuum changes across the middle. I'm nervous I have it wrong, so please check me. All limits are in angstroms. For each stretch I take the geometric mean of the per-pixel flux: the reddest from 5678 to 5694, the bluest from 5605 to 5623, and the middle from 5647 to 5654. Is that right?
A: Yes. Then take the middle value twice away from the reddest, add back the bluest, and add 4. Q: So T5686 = 3.80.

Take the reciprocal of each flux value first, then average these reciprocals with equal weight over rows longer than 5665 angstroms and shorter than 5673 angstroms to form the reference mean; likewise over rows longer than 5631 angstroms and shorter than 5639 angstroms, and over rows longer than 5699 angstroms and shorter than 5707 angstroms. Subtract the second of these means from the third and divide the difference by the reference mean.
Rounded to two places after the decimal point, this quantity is -0.01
